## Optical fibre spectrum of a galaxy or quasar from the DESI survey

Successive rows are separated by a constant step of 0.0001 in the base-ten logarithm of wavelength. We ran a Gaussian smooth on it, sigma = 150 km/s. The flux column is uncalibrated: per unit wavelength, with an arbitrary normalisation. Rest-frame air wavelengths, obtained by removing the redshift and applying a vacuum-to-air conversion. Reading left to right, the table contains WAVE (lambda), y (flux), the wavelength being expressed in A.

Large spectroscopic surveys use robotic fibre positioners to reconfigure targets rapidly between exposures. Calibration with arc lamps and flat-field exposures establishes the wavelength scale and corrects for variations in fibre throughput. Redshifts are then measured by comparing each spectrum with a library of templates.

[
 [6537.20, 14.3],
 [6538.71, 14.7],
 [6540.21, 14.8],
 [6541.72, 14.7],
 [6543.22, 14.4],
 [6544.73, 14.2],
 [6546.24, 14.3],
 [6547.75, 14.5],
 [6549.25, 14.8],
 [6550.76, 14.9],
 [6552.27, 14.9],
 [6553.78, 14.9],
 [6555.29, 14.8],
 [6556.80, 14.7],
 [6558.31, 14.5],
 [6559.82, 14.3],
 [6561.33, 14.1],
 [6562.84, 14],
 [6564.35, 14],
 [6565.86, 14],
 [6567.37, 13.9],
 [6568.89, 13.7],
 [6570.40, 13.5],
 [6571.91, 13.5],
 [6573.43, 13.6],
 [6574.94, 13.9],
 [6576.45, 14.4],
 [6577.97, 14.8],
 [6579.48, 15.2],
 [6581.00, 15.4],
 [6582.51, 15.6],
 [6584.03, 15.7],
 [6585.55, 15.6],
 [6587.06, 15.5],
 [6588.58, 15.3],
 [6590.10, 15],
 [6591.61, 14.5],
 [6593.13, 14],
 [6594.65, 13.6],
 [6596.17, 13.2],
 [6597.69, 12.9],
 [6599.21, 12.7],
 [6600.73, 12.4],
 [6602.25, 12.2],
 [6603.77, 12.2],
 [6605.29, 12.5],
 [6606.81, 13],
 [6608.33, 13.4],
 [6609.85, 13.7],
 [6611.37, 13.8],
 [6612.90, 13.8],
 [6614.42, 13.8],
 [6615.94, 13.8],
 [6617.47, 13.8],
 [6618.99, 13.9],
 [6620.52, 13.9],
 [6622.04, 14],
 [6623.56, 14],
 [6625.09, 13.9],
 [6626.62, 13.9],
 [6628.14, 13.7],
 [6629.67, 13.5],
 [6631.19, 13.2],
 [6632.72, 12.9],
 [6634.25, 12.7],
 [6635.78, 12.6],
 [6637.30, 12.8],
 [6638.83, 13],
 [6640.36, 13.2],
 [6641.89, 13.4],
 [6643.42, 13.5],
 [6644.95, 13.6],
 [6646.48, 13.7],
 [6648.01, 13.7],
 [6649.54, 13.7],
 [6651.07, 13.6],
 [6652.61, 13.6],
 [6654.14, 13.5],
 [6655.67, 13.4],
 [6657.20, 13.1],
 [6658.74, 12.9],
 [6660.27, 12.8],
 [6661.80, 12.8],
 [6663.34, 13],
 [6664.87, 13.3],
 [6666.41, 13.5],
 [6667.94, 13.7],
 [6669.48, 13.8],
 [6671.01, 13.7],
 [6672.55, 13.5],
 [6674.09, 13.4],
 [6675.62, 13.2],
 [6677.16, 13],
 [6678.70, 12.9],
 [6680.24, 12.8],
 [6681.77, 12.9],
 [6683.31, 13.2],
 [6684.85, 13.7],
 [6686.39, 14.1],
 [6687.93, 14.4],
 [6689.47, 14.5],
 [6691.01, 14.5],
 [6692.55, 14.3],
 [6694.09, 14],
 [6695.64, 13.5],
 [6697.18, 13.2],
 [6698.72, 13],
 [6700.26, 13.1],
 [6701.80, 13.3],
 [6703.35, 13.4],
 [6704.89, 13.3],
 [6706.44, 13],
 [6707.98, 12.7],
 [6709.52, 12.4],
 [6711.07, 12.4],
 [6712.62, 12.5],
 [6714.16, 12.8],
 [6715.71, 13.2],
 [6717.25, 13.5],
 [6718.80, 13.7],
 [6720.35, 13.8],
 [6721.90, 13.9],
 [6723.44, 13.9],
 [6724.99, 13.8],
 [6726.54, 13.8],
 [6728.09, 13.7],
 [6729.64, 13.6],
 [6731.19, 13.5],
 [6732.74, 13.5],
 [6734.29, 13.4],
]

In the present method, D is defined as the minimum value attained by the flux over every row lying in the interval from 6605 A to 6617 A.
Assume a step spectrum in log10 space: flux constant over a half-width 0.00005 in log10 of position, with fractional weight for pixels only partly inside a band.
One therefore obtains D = 12.5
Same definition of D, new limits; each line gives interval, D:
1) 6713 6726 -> 12.8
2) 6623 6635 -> 12.7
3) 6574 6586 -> 13.9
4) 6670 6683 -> 12.8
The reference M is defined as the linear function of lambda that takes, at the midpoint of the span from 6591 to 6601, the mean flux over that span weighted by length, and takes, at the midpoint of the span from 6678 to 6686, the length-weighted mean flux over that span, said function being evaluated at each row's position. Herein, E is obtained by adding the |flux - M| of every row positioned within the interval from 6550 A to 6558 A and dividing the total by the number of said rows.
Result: 1.40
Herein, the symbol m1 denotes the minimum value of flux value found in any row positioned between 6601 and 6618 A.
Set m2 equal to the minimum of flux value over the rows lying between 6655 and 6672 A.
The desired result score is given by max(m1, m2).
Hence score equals 12.8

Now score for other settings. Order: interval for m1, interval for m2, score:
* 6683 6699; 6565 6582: 13.5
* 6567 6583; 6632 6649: 13.5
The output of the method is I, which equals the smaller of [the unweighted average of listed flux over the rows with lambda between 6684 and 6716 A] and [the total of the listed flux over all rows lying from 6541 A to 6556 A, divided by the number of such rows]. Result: 13.40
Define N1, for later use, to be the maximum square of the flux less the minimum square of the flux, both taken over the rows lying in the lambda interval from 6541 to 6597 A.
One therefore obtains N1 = 72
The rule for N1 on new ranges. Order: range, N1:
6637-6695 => 46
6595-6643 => 47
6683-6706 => 41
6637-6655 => 24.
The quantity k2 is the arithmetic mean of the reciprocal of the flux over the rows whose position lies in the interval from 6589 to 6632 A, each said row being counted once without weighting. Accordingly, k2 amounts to 0.074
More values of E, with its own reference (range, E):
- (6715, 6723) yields 0.55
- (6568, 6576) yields 0.24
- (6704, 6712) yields 0.42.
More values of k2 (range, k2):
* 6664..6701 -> 0.074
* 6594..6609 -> 0.078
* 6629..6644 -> 0.076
